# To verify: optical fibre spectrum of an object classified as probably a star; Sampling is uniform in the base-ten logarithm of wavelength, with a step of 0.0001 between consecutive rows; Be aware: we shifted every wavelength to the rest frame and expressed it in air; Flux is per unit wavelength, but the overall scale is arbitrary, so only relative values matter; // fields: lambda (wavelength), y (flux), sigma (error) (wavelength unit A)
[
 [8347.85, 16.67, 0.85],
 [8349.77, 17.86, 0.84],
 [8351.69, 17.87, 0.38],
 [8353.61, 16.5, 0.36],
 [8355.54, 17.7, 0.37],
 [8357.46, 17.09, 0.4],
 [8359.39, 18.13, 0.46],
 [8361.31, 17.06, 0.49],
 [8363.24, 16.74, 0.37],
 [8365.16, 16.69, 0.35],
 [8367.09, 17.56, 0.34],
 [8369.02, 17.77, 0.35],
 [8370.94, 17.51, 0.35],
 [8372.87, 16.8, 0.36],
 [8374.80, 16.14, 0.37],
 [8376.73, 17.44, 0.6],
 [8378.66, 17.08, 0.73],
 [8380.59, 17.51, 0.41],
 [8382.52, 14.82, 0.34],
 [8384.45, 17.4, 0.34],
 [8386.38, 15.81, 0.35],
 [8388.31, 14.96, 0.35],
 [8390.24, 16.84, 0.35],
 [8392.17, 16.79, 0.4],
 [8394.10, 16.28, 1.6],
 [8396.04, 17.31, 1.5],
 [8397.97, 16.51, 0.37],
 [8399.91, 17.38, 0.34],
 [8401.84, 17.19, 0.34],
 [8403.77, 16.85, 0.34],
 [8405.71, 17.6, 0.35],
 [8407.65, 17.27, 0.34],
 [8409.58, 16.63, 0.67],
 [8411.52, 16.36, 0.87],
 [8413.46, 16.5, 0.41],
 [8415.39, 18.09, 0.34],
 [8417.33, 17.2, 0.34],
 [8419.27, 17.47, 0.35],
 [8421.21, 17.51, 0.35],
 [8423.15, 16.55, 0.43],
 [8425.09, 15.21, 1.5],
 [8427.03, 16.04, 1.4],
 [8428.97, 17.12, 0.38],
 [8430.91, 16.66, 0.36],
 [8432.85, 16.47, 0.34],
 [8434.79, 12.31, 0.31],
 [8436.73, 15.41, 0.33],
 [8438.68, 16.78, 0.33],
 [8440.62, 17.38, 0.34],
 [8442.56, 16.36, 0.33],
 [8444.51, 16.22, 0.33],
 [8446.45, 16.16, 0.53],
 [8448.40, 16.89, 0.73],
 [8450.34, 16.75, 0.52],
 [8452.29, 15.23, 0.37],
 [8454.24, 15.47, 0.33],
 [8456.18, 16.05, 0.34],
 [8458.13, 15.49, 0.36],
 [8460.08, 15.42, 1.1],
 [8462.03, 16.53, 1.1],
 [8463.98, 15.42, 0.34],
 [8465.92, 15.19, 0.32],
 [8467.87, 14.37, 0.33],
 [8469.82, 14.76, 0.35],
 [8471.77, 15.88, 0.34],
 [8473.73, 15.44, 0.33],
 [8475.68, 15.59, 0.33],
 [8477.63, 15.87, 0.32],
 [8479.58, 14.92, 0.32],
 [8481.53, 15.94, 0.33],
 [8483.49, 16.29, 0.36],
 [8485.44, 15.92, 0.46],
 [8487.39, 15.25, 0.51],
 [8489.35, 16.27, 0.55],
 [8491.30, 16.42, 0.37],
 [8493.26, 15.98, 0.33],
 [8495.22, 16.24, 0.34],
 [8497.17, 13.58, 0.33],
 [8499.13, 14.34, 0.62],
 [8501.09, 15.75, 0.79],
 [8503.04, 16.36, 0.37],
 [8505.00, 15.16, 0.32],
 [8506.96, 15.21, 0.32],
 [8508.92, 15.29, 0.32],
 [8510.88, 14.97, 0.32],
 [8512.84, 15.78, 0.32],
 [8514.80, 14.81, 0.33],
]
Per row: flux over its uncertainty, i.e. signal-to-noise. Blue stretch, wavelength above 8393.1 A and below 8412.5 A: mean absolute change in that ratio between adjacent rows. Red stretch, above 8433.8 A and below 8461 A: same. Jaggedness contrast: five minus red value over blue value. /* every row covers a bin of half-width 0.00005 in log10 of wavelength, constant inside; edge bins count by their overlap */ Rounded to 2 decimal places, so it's 4.12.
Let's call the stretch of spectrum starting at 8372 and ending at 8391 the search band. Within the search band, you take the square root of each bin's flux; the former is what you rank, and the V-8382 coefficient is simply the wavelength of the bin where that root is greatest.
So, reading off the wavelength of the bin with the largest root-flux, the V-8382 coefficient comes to 8380.59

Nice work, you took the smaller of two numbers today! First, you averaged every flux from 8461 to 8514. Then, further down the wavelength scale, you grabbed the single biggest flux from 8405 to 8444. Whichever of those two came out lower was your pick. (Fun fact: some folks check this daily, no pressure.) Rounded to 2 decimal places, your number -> 15.51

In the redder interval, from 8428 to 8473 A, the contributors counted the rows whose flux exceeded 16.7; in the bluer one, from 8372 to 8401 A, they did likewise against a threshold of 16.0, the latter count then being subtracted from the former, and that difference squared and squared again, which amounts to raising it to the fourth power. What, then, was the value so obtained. 2401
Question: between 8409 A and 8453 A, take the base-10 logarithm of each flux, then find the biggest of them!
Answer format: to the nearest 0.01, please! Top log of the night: 1.26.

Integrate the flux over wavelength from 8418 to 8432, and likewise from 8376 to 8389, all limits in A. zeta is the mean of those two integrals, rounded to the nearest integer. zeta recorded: 224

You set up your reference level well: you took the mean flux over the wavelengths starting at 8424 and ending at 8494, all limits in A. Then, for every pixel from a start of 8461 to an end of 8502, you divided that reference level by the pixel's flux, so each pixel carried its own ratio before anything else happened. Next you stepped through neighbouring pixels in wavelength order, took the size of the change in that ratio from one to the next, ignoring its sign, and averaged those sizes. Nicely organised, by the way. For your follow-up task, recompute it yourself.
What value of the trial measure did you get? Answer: 0.050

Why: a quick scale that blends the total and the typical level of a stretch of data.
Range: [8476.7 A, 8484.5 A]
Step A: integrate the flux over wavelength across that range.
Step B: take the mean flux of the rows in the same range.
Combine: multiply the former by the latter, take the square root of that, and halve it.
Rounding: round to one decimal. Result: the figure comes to 22.0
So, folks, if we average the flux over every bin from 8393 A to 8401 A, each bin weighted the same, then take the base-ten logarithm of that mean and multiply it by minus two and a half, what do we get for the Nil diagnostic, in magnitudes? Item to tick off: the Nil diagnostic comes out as -3.068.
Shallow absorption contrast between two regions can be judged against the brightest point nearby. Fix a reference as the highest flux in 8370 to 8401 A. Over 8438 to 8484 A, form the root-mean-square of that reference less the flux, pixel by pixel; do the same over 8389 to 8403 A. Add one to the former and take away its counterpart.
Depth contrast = 2.09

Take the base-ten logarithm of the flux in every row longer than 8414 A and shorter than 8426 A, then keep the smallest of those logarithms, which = 1.18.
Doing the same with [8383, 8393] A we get 1.17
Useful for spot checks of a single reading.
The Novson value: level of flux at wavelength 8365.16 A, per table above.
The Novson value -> 16.69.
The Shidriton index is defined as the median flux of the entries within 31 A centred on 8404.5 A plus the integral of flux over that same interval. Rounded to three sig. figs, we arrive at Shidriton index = 544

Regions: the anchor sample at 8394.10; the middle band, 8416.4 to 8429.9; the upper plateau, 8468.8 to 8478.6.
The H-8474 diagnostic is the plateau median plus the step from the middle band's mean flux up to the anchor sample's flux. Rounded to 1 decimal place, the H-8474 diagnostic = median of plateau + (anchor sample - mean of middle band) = 15.1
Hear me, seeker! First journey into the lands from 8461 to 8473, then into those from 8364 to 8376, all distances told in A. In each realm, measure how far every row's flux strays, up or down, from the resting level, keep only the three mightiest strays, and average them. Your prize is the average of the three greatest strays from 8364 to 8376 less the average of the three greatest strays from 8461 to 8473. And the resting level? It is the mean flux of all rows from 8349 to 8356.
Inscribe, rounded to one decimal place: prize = -1.8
